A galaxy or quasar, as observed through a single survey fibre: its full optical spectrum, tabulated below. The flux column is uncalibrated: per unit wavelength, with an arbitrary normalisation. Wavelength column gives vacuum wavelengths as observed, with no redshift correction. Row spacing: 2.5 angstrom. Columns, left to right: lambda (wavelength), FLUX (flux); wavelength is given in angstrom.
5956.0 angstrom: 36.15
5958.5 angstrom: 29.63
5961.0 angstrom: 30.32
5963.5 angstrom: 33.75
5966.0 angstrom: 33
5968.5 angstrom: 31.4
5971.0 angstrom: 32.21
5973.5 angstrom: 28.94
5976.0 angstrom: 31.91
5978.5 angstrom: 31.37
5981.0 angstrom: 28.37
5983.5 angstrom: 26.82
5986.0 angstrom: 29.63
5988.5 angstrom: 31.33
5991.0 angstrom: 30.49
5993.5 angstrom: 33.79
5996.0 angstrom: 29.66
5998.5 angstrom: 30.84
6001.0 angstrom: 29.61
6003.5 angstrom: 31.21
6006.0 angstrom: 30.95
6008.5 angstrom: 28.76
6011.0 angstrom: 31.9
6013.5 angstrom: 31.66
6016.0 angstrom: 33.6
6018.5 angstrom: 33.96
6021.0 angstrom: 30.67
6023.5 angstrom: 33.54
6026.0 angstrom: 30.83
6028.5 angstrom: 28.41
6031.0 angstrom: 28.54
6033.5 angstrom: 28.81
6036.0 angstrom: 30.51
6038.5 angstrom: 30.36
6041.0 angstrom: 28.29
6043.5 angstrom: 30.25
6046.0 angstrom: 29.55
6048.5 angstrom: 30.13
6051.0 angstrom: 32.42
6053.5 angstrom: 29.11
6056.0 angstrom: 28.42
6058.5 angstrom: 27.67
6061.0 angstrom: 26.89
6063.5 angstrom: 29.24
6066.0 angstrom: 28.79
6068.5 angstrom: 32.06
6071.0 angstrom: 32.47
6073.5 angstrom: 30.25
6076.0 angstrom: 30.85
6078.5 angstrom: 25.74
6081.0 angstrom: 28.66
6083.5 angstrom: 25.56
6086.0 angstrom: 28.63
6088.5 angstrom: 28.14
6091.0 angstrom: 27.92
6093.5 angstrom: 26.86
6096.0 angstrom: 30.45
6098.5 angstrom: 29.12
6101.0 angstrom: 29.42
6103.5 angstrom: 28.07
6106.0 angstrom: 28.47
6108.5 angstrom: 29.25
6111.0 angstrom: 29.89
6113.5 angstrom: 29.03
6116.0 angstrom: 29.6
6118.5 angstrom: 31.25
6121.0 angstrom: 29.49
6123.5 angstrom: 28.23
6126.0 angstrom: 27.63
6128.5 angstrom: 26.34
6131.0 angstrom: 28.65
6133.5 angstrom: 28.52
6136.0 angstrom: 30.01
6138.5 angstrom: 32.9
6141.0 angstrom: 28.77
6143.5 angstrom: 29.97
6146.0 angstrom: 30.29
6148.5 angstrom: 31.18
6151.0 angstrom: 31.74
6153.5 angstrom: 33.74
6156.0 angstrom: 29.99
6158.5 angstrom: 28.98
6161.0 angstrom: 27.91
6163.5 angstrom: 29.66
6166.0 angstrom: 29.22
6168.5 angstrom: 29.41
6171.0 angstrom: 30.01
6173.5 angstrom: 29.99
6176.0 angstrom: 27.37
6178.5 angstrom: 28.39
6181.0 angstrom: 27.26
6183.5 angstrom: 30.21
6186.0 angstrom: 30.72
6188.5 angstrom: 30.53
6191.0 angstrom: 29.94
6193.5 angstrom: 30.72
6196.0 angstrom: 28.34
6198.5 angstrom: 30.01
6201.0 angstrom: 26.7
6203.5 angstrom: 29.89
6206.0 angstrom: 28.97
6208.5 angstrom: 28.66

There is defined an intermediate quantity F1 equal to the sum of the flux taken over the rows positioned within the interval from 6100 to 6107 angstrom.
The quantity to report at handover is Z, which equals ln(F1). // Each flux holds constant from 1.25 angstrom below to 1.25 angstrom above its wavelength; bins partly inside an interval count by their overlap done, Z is 4.45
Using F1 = 86.0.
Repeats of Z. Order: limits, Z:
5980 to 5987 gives 4.44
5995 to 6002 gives 4.50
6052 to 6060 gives 4.45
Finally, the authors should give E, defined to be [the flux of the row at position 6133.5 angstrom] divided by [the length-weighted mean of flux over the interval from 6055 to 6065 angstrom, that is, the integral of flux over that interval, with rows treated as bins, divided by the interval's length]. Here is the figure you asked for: 1.02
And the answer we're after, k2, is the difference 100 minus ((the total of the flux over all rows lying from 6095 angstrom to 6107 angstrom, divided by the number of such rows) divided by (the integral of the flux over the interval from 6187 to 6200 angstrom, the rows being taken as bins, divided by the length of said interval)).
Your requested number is 99.0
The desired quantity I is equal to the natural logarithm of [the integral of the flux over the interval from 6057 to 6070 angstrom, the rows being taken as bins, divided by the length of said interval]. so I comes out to 3.37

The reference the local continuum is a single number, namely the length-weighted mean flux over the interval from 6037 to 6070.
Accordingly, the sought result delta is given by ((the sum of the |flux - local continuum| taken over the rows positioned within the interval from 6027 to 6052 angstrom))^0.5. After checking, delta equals 3.2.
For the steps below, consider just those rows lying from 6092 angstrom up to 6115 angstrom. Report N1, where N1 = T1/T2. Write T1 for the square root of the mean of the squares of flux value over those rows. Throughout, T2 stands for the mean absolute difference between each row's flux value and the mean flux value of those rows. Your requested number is 37.7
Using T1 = 29.0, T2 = 0.77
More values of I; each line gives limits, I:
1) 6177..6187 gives 3.37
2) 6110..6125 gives 3.39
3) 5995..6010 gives 3.41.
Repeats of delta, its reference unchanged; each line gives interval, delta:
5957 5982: 4.4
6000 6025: 4.7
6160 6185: 3.1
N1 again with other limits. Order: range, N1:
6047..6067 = 25.5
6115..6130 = 21.2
